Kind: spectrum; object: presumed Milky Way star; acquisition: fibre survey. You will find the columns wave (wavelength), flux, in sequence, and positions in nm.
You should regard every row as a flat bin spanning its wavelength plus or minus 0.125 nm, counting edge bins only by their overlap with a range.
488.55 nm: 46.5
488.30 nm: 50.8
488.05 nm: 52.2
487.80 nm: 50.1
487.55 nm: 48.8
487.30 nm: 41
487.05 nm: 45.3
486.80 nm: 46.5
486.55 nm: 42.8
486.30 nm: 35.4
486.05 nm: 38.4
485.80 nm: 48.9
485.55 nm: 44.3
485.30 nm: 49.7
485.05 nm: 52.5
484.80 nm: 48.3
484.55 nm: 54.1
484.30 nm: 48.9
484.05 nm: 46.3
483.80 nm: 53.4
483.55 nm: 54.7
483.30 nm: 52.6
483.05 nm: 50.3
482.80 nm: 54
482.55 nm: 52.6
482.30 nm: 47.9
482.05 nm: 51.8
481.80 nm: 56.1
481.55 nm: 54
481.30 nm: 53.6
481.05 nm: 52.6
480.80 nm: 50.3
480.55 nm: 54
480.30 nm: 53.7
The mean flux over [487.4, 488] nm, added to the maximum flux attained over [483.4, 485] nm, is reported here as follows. 104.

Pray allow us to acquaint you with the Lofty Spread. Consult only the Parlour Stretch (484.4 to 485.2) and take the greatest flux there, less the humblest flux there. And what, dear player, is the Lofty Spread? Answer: 5.8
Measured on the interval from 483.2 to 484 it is 2.1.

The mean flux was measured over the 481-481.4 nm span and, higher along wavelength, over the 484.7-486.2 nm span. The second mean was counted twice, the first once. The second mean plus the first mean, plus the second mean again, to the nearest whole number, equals 147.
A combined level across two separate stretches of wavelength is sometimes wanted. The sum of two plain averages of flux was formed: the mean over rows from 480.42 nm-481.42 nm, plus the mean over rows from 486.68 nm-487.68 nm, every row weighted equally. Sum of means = 98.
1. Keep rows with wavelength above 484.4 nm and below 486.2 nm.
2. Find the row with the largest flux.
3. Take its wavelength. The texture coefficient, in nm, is 484.55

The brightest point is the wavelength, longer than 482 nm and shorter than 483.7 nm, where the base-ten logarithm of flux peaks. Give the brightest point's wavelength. 483.55 nm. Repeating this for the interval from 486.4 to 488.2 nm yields 488.05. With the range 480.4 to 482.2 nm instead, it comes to 481.80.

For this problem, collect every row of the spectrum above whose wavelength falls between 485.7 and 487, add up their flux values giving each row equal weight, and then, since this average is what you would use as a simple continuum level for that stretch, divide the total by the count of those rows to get 42.4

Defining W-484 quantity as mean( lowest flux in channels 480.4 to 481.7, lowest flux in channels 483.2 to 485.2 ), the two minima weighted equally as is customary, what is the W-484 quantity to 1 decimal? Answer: 48.3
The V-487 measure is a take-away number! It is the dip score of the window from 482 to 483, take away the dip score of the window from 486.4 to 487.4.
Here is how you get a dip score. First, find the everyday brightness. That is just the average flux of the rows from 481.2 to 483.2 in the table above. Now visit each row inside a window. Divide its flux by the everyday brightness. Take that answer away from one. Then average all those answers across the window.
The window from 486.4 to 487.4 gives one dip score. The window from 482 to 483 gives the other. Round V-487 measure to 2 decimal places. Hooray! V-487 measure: -0.15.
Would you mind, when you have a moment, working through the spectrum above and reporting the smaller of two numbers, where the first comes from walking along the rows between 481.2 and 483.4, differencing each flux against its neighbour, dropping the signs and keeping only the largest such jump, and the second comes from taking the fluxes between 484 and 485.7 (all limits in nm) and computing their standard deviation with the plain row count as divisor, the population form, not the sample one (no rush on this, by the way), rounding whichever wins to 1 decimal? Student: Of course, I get 3.1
